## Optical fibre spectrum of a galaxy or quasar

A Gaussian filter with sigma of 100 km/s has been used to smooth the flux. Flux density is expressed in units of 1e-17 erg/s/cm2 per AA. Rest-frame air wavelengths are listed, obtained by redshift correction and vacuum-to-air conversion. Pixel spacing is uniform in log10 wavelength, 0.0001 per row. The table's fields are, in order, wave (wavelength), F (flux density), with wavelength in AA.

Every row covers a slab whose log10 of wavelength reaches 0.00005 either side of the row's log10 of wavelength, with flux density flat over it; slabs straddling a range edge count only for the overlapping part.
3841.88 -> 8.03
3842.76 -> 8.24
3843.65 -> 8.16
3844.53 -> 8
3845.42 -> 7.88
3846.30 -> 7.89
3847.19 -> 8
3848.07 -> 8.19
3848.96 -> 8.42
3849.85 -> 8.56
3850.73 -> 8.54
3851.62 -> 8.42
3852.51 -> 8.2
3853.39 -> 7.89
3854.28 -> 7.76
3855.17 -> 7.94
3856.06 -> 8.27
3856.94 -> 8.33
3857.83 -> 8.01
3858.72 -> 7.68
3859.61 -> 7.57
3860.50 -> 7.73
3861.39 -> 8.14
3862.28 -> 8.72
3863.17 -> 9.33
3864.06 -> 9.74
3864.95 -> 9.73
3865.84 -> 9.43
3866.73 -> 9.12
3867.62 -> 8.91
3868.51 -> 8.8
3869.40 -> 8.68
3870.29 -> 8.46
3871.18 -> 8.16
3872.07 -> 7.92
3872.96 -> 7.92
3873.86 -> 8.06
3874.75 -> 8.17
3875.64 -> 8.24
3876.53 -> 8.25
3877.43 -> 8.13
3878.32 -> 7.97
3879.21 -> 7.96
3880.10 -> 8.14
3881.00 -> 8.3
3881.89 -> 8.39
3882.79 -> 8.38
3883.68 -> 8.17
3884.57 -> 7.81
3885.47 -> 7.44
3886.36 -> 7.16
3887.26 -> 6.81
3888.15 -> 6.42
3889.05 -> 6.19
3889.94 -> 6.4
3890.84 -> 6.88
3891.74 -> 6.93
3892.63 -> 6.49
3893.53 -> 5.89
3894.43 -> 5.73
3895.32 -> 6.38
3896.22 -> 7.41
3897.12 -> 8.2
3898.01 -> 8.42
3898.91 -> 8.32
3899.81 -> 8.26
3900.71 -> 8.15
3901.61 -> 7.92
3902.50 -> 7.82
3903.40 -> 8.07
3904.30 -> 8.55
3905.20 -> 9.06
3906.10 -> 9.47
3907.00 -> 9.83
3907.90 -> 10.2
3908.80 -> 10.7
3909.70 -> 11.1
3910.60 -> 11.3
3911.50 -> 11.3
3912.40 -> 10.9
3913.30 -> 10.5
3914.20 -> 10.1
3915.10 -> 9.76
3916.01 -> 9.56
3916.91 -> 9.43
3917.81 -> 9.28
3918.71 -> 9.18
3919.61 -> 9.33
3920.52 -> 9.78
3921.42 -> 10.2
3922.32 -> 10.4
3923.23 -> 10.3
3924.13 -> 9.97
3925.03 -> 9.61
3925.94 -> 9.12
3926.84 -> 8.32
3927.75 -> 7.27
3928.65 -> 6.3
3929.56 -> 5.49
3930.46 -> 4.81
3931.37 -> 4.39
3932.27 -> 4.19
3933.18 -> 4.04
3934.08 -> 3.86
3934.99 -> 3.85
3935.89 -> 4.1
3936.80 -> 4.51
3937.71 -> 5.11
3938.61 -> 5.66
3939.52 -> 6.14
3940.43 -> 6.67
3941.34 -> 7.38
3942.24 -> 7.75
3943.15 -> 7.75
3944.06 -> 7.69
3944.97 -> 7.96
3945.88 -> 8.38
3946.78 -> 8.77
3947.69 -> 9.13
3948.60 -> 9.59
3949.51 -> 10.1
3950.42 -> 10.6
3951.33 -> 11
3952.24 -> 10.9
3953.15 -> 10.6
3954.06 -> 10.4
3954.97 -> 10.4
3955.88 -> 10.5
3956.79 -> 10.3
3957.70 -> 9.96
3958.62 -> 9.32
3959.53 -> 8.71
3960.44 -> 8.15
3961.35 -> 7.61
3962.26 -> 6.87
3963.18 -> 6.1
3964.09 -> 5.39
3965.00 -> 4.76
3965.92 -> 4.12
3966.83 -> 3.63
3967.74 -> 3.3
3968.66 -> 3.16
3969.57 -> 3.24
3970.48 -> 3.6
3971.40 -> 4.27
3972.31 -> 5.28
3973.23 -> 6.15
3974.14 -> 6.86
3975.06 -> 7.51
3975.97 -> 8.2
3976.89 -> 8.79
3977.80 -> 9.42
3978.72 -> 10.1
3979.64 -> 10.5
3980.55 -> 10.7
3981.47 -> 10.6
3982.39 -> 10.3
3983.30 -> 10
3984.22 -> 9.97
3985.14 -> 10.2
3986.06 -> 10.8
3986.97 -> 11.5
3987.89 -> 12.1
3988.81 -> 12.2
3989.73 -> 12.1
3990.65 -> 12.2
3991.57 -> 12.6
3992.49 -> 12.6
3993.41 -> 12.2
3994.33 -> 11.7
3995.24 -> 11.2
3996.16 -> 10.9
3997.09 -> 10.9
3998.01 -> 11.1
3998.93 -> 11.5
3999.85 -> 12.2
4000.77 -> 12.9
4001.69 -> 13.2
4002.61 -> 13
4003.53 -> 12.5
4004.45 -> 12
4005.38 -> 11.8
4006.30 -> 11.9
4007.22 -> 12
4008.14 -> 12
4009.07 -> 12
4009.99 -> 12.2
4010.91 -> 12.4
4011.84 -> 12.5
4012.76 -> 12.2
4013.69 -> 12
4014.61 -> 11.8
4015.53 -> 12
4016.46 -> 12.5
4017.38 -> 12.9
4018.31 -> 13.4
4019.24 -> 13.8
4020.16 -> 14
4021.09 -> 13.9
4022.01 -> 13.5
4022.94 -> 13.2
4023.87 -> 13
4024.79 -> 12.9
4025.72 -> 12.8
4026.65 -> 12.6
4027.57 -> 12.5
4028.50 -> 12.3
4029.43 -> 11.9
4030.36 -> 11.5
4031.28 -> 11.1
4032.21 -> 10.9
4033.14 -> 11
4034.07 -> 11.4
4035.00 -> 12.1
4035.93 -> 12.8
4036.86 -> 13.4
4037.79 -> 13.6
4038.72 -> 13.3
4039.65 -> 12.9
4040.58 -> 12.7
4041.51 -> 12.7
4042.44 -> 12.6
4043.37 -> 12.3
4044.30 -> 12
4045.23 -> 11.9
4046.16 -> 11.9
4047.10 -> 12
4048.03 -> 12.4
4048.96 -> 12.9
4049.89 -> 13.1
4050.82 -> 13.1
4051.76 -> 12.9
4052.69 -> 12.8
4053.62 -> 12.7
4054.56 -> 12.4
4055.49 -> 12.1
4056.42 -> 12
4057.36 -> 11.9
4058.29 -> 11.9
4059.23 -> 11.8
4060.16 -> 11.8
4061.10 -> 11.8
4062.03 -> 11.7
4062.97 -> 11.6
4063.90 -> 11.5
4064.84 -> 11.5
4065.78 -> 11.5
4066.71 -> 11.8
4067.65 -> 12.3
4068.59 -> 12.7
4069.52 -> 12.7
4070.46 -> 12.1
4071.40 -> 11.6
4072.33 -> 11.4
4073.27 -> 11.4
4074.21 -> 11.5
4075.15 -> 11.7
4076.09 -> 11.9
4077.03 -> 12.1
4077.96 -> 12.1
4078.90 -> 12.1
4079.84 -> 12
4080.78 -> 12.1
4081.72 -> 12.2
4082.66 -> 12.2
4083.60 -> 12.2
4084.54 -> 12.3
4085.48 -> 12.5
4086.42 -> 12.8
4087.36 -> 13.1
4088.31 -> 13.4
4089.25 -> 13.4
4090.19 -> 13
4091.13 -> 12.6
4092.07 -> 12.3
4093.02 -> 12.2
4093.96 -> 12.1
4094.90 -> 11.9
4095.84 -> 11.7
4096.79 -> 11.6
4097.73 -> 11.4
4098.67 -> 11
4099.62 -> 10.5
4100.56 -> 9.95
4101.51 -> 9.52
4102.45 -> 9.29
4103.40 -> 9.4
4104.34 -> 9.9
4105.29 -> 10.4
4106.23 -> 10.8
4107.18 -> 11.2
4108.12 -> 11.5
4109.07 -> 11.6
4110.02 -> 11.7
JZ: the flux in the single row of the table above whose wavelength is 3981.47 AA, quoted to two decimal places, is 10.60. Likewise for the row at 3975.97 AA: 8.20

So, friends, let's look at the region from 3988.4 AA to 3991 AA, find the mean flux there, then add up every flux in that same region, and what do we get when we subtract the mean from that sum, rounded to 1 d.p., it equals 24.3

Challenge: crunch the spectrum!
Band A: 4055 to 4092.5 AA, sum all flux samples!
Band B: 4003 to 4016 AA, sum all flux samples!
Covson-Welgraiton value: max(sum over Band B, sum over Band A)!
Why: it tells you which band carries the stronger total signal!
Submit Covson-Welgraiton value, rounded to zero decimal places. 485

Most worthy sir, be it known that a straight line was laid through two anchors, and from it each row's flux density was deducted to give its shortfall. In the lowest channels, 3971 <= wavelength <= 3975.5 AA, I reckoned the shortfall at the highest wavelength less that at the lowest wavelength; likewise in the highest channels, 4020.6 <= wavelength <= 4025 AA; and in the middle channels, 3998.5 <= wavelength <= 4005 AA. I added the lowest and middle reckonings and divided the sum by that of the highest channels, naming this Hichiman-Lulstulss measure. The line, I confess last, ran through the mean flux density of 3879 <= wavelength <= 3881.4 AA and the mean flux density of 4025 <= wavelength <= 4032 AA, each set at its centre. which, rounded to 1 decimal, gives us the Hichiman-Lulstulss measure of -3.2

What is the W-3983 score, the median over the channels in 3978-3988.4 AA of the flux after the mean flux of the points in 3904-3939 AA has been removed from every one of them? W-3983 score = 2.3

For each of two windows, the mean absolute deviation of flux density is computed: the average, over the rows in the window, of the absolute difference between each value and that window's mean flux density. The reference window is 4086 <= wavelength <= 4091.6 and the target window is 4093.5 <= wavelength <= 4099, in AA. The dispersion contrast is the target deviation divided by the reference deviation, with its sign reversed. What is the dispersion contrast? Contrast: -1.1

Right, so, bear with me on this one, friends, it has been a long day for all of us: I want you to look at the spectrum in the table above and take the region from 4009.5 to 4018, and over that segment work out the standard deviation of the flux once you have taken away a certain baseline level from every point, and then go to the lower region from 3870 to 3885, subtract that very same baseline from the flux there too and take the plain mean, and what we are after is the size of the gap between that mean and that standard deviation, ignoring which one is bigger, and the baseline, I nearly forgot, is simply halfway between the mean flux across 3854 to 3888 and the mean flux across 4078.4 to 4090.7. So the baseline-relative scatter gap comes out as 2.6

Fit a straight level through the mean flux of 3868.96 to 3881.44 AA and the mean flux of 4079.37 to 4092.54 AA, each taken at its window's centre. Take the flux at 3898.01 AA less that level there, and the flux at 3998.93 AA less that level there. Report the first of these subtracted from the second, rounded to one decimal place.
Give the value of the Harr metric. 1.0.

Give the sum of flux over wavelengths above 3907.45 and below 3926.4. 212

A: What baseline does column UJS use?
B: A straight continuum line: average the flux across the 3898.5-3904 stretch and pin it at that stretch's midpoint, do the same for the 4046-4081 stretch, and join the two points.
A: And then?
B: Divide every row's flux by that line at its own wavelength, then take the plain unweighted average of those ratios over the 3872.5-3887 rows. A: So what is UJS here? 1.06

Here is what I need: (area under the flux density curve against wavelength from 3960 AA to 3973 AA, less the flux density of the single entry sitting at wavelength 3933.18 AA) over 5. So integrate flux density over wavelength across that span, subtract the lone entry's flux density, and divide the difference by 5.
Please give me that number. 12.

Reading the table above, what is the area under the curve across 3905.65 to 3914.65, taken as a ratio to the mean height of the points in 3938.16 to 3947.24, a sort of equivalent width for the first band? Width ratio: 13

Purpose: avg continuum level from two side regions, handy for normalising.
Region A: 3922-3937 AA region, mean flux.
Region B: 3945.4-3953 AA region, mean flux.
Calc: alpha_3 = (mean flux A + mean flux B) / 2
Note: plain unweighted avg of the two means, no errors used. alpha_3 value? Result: 8.2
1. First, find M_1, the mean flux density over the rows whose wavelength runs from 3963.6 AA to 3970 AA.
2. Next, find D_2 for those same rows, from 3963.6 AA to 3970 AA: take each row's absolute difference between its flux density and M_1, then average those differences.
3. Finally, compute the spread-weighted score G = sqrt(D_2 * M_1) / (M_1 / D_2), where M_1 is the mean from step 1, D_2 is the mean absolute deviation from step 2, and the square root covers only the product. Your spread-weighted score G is 0.29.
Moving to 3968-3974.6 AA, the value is 0.64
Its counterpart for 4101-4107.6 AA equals 0.16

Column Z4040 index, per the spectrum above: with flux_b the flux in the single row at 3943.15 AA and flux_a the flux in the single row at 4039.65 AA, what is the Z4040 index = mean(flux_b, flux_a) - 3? 7.3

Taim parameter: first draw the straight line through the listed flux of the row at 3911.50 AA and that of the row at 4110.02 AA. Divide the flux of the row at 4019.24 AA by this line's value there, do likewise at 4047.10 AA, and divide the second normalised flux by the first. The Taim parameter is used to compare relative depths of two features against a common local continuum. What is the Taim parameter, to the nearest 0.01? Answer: 0.87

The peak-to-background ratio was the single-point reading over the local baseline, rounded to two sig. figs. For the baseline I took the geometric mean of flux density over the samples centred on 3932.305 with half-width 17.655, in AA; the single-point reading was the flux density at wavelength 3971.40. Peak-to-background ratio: 0.59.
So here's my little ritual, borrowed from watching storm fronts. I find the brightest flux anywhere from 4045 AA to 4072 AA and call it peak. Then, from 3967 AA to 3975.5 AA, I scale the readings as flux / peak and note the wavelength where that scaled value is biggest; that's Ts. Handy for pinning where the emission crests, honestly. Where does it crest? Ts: 3975.06 AA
